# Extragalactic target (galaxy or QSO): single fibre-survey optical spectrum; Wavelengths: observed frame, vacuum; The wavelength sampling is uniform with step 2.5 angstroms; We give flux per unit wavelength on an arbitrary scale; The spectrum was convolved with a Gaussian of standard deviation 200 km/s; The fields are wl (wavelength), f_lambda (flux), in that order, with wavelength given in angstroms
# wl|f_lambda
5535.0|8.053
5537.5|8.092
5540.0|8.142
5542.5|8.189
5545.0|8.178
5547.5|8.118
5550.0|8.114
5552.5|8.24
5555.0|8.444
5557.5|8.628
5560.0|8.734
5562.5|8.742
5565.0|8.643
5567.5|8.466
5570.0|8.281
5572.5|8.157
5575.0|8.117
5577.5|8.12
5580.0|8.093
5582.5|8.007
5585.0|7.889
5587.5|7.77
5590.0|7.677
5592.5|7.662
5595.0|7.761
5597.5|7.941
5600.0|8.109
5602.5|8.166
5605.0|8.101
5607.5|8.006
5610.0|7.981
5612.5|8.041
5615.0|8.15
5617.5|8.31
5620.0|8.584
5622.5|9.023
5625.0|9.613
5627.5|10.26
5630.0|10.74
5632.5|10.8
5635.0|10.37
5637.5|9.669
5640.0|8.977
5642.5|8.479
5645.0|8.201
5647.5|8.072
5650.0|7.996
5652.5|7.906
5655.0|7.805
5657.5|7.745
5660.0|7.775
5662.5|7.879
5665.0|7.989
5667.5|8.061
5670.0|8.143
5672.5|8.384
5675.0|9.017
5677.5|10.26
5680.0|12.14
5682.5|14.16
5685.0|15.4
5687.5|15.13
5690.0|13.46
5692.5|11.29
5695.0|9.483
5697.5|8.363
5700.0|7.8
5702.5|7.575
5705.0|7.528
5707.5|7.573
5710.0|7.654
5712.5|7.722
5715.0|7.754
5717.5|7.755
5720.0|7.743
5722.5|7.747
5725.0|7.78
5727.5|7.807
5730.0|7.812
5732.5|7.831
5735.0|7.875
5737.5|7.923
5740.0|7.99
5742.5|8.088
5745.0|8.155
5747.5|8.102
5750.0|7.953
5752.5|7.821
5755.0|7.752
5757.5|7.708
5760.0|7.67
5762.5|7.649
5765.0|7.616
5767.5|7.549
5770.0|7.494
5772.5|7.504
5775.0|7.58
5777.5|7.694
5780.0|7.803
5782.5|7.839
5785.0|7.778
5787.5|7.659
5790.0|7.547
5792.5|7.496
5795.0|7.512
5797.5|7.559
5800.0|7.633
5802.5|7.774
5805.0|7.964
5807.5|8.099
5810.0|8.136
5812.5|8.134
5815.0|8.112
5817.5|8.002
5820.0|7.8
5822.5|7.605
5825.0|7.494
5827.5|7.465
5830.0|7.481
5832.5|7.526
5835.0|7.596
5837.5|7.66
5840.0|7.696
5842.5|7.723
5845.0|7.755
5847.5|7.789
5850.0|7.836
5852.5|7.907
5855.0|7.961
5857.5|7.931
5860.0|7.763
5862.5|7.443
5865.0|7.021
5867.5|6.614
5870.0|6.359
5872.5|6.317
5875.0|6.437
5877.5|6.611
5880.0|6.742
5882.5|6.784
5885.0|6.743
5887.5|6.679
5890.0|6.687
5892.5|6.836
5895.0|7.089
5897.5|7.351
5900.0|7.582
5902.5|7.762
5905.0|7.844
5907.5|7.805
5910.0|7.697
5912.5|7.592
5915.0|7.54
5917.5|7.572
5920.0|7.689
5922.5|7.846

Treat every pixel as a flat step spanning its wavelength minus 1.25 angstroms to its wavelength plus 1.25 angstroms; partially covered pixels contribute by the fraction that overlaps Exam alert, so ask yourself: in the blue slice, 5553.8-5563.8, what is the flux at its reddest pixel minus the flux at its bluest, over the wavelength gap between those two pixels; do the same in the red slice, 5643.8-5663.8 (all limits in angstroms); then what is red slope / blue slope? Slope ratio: -0.46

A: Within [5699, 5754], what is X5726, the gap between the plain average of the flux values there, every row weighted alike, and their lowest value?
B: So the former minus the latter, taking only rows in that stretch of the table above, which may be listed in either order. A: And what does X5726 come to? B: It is 0.3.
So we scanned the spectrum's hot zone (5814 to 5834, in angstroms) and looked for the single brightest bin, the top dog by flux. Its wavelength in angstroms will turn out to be 5815.0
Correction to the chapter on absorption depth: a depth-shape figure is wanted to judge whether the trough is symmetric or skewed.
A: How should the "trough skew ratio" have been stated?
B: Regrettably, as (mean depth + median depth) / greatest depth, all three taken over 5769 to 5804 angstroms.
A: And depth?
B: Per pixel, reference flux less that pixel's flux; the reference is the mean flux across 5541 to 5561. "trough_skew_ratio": 1.7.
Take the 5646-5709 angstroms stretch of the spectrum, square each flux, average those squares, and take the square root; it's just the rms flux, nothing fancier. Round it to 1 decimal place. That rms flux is 9.8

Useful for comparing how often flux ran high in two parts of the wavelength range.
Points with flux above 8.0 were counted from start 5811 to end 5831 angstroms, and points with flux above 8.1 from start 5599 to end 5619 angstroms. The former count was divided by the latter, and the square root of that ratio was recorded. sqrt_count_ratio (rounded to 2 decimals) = 0.77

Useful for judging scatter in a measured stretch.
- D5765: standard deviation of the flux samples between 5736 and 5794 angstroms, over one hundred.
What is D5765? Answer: 0.0020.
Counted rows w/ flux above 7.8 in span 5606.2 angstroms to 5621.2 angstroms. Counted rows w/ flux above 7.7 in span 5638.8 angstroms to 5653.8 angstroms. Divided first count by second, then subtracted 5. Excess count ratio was -4.0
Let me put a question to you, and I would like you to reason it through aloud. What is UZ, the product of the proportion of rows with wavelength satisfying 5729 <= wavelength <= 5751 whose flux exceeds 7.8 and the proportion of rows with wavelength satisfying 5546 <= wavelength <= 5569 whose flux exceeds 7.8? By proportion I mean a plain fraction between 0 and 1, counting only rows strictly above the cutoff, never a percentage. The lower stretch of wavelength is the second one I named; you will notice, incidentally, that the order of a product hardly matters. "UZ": 1.0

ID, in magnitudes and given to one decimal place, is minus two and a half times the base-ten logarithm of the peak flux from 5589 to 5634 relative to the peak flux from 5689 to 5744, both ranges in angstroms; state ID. 0.2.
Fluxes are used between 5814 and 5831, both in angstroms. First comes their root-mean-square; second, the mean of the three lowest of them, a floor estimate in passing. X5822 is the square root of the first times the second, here 7.60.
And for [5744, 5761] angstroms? 7.80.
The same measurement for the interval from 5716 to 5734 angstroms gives 7.77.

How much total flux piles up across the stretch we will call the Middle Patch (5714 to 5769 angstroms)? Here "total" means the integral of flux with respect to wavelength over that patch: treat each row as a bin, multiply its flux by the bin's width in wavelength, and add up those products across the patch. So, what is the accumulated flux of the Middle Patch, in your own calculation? 430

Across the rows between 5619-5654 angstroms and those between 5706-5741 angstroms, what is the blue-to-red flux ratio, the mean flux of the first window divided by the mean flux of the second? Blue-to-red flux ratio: 1.18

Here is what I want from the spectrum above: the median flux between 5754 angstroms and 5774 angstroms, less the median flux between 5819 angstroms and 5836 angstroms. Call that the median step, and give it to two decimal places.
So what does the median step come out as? 0.11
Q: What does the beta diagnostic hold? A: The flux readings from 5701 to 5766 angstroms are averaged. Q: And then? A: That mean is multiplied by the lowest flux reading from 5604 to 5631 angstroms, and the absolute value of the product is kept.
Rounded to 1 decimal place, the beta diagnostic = 62.2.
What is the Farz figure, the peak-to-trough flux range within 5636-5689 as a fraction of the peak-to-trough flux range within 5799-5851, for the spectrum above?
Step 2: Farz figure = 11.4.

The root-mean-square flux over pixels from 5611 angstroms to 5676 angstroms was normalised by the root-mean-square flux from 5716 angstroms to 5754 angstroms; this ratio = 1.11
